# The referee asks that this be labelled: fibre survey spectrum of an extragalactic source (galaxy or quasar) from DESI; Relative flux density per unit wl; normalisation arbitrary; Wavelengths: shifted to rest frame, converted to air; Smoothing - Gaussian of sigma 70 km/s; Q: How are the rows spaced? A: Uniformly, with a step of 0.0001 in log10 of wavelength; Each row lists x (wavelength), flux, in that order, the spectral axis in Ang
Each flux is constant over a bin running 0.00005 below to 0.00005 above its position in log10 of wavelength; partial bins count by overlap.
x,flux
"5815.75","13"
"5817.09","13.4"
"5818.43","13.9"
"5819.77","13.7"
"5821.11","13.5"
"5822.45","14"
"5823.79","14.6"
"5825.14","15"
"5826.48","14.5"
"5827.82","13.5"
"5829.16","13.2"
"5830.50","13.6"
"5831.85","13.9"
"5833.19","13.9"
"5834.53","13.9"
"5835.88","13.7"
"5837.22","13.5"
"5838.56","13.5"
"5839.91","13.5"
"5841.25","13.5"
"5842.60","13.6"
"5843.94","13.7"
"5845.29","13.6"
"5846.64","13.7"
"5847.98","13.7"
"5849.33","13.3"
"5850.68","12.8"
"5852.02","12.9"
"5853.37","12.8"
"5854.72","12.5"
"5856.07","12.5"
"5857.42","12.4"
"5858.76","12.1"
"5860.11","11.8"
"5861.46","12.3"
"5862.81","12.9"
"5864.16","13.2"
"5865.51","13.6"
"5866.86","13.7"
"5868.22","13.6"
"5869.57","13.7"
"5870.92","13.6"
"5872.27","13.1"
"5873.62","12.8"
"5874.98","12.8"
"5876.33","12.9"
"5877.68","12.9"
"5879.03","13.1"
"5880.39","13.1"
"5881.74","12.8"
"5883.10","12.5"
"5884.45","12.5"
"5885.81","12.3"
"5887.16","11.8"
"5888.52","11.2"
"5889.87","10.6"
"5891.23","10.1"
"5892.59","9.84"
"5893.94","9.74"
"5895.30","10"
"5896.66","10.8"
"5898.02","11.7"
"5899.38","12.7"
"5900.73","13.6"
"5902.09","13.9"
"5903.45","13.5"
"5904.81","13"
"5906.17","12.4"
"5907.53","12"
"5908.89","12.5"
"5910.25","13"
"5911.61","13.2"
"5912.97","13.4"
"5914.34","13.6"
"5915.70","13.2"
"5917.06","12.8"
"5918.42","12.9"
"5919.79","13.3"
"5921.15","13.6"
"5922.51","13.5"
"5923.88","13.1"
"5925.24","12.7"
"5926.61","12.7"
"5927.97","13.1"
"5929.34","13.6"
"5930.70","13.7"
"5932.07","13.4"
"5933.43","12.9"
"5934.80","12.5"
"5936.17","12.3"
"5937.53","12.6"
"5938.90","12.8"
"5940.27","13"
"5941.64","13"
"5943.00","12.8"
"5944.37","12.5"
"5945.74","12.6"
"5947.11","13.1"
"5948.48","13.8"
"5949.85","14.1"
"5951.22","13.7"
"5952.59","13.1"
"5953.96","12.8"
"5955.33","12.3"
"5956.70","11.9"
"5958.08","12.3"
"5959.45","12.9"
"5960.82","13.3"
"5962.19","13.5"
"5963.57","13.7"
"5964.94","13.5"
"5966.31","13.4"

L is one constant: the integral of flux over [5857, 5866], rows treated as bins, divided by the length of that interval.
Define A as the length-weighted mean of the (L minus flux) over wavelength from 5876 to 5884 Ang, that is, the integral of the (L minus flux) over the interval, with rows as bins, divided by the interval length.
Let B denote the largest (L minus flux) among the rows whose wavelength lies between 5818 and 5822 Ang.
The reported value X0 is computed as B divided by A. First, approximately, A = -0.3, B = -0.9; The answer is 3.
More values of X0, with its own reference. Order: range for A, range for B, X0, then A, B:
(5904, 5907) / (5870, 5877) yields 2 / -0.1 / -0.2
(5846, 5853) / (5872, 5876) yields 0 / -0.6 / -0.2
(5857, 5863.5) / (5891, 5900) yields 9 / 0.3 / 2.9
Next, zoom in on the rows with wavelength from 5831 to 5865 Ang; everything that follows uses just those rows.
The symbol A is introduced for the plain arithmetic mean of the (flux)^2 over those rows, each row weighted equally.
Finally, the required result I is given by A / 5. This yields 34.8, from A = 174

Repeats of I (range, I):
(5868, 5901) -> 29.8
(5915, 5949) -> 33.9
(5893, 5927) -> 32.3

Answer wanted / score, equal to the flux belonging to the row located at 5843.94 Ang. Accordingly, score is 13.7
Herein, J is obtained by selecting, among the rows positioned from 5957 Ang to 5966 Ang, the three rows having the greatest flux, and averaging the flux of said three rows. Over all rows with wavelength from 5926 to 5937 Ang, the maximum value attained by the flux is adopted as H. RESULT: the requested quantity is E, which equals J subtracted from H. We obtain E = 0.1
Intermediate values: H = 13.7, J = 13.6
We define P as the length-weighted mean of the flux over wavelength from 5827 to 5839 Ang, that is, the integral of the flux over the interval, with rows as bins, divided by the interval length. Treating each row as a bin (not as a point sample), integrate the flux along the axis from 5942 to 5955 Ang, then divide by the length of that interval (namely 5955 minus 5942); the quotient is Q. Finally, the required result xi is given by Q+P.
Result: 26.8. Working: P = 13.7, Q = 13.1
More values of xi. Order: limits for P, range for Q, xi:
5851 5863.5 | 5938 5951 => 25.6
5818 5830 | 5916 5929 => 27.1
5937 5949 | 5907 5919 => 25.9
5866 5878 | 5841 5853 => 26.6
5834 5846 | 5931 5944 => 26.4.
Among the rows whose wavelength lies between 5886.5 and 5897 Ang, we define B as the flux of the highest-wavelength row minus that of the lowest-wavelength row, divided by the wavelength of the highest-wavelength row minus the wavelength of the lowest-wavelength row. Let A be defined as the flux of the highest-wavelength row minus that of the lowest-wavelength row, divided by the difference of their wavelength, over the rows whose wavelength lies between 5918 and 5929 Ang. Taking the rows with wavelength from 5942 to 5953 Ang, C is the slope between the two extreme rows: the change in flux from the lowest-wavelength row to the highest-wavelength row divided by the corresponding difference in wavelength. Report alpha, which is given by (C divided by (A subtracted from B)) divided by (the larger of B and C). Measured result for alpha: -8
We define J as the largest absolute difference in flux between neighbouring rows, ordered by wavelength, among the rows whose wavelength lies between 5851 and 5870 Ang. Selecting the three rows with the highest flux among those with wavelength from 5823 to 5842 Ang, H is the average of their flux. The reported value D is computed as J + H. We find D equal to 15.3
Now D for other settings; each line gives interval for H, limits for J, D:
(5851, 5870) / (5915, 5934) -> 14.2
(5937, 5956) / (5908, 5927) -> 14.4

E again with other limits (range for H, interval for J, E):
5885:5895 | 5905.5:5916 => -1.1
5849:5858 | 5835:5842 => -0.3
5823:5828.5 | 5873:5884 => 2.0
